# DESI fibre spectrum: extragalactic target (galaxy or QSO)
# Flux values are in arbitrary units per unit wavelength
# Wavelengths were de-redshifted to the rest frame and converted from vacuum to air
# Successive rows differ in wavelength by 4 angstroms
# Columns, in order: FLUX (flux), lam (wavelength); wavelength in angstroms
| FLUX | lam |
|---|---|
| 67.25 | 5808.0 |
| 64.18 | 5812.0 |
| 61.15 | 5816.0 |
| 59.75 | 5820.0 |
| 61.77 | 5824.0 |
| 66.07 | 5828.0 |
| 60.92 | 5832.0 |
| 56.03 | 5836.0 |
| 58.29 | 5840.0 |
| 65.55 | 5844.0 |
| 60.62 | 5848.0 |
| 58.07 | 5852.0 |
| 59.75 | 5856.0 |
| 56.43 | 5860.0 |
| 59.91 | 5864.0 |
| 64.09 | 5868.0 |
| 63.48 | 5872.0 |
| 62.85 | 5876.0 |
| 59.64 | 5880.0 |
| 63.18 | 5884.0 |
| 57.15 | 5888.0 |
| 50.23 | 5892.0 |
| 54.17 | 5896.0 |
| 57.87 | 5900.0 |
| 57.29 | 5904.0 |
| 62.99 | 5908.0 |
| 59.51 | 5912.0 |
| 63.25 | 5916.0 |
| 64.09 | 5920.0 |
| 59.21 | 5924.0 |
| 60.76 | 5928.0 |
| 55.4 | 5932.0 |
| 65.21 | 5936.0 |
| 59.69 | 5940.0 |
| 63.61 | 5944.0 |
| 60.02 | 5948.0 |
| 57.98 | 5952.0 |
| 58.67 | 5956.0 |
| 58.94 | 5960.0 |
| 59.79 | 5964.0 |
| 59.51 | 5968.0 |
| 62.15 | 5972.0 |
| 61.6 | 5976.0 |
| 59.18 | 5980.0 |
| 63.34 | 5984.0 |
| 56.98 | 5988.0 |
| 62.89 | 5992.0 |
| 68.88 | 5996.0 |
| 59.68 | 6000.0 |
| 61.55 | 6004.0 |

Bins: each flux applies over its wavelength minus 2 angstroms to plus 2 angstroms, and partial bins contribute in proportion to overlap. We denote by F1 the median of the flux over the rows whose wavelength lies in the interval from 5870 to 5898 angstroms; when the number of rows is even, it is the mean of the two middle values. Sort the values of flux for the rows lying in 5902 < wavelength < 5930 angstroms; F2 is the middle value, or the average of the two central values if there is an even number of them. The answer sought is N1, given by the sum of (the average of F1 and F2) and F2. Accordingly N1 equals 121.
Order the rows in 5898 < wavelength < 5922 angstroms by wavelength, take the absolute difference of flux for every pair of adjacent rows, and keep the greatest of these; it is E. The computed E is 5.7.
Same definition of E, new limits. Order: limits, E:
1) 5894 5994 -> 9.8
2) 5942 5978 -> 3.6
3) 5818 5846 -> 7.3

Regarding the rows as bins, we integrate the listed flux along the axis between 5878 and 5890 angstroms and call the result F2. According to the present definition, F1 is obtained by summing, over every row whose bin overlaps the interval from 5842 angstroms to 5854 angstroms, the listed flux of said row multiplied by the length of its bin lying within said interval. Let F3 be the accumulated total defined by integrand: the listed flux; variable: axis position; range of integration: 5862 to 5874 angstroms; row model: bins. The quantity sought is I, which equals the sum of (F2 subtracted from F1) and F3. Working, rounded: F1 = 737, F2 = 720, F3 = 750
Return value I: 767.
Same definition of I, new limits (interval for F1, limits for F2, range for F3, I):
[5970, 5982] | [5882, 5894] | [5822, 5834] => 805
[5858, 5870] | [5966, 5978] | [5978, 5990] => 707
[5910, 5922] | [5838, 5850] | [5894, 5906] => 687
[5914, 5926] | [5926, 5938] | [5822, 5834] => 776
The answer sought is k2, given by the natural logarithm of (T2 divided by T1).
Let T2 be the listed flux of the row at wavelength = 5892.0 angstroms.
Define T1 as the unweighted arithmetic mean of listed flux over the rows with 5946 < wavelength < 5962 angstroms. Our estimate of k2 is -0.16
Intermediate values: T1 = 58.9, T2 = 50.23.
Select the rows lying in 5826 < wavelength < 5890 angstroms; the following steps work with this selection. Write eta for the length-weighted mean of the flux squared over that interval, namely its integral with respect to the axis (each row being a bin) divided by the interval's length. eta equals 3700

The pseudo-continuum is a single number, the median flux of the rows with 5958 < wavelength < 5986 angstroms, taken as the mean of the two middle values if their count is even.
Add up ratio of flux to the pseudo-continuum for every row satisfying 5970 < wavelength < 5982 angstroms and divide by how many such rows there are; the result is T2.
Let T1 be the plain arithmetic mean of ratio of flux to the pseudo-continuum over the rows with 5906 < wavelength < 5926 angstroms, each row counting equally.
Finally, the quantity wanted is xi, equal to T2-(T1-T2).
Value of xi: 1.01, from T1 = 1.03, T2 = 1.02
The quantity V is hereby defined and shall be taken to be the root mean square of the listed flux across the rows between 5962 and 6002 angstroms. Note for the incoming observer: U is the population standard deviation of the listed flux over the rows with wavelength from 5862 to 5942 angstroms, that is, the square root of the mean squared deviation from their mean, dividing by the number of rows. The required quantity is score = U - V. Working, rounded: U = 3.8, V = 61.5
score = -57.7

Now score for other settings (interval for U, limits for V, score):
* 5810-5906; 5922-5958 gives -56.5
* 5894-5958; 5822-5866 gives -57.3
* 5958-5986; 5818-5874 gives -59.3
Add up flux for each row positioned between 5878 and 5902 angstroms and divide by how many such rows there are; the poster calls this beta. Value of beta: 57.0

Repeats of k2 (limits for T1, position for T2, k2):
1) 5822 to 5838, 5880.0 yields -0.03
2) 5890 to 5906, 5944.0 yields 0.15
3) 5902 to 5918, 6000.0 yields -0.02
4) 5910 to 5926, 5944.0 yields 0.03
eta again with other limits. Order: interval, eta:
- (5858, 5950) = 3614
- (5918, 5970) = 3633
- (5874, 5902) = 3367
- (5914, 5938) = 3771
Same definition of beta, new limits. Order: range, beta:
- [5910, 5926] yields 61.5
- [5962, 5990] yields 60.4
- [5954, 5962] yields 58.8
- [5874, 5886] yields 61.9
